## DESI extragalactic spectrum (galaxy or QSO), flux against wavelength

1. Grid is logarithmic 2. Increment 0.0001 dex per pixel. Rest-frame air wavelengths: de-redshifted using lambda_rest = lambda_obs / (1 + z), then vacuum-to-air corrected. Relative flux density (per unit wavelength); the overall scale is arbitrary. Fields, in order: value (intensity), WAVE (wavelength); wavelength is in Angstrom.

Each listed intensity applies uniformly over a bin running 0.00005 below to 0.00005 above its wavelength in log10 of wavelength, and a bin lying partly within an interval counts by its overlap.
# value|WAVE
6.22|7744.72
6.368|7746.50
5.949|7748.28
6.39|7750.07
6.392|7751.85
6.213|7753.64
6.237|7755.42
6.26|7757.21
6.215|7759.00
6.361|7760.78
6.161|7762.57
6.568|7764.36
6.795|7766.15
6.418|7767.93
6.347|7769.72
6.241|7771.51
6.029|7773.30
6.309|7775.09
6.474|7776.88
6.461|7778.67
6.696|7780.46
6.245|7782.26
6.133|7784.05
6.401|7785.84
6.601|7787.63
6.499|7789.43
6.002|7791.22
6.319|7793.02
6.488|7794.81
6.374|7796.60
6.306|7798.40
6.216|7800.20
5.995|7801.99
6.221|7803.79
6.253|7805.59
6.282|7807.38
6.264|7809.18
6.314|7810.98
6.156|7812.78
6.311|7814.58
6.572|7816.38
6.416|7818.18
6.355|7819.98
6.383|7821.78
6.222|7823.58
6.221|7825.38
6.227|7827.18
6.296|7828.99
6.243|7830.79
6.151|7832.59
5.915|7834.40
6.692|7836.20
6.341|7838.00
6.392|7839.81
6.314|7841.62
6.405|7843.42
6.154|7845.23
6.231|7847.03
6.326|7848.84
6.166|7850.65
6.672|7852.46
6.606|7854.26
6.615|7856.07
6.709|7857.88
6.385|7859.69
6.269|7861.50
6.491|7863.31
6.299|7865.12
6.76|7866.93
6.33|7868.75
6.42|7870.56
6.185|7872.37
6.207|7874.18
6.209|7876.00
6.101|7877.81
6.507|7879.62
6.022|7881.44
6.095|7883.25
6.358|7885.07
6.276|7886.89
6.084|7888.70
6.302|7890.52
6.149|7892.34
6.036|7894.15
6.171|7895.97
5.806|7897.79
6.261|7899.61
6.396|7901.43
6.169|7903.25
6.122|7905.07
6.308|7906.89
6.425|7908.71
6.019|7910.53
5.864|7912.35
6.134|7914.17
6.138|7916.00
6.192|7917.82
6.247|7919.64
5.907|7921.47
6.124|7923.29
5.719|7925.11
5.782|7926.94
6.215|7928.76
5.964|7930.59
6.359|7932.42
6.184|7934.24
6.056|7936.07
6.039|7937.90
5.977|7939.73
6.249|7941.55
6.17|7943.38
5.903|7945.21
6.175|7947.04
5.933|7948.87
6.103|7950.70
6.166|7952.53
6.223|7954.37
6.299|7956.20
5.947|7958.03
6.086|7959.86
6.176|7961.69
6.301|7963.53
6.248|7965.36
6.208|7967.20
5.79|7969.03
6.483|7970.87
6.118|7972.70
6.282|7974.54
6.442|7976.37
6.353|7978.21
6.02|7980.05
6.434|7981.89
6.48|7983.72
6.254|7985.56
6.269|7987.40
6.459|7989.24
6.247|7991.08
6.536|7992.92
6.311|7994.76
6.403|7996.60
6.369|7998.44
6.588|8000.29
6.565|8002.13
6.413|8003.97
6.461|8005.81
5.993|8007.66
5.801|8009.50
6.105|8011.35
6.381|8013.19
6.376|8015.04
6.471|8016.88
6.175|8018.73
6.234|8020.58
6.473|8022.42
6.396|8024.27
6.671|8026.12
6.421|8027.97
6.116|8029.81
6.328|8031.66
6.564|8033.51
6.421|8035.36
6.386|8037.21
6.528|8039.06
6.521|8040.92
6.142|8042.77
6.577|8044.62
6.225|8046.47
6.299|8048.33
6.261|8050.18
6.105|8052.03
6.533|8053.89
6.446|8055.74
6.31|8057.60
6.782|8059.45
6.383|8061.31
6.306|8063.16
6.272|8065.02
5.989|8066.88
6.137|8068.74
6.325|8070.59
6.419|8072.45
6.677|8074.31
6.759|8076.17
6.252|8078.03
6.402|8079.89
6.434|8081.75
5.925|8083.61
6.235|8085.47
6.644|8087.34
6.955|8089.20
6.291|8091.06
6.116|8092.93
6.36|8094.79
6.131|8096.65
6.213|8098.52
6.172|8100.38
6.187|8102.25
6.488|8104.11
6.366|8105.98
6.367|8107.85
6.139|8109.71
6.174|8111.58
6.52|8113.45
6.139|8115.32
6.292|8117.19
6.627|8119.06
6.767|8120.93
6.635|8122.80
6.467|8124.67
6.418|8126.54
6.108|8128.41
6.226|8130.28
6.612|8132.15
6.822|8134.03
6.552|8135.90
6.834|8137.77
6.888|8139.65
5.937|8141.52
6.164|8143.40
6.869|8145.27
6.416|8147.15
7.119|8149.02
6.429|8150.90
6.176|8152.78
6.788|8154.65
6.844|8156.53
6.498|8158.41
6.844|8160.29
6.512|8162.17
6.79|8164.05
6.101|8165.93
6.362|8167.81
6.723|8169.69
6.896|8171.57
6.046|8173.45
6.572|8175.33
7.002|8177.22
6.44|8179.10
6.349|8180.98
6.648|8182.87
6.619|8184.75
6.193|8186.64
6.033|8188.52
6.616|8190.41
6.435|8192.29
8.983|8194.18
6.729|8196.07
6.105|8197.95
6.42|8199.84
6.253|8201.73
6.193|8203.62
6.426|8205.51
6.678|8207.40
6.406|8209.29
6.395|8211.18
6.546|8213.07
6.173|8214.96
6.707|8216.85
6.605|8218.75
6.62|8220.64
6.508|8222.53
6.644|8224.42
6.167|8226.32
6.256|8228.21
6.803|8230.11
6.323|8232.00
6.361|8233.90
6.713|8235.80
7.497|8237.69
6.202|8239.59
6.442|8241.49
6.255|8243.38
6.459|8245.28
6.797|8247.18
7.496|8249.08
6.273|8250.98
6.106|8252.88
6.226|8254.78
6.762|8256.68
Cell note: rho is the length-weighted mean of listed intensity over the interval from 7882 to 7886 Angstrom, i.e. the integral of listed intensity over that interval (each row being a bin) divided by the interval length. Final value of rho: 6.20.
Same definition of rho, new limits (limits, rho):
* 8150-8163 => 6.58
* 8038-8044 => 6.40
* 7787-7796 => 6.38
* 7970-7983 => 6.31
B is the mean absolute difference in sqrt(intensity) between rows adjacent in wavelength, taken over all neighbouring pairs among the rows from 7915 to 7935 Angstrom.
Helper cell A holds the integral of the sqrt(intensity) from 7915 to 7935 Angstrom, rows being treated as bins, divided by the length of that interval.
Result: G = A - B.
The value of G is 2.42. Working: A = 2.465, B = 0.049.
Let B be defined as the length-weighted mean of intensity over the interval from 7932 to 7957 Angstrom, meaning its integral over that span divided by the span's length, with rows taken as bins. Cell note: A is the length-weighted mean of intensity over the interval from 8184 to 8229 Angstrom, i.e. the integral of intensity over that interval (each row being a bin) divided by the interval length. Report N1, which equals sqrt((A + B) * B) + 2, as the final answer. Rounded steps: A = 6.53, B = 6.13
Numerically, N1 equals 10.8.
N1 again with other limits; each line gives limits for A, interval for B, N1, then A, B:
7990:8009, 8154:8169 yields 11.2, 6.38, 6.59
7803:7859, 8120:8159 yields 11.2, 6.34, 6.55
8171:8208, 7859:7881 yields 11.0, 6.58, 6.34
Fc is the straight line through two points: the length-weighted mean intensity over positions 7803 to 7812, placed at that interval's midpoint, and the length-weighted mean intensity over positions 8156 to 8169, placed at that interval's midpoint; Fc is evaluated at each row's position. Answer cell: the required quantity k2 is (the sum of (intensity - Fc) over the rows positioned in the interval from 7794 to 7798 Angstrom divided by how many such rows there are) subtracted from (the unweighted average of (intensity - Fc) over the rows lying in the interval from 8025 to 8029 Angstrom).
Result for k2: -0.08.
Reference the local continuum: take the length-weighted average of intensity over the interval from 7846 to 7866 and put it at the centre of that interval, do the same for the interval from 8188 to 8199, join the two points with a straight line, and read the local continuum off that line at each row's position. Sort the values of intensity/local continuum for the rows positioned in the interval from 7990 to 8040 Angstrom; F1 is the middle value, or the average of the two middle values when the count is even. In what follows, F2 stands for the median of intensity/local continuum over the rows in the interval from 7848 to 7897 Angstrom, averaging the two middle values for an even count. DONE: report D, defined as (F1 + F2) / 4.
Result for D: 0.484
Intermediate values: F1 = 0.964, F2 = 0.97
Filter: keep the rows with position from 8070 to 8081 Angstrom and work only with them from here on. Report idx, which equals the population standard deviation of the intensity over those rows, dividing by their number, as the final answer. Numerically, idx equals 0.184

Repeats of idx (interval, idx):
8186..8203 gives 0.856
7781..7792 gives 0.208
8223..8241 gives 0.400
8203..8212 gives 0.154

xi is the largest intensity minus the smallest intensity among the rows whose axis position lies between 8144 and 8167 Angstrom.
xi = 1.02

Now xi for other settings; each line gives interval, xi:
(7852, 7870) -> 0.49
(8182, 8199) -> 2.95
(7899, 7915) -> 0.56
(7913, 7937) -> 0.64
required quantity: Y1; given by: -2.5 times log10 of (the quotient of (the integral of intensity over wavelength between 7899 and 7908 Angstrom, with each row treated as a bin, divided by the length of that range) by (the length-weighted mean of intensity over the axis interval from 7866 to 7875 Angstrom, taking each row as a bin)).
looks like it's 0.02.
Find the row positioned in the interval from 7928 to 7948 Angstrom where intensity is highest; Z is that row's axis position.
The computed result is 7932.42 Angstrom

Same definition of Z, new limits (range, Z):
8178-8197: 8194.18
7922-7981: 7970.87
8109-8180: 8149.02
